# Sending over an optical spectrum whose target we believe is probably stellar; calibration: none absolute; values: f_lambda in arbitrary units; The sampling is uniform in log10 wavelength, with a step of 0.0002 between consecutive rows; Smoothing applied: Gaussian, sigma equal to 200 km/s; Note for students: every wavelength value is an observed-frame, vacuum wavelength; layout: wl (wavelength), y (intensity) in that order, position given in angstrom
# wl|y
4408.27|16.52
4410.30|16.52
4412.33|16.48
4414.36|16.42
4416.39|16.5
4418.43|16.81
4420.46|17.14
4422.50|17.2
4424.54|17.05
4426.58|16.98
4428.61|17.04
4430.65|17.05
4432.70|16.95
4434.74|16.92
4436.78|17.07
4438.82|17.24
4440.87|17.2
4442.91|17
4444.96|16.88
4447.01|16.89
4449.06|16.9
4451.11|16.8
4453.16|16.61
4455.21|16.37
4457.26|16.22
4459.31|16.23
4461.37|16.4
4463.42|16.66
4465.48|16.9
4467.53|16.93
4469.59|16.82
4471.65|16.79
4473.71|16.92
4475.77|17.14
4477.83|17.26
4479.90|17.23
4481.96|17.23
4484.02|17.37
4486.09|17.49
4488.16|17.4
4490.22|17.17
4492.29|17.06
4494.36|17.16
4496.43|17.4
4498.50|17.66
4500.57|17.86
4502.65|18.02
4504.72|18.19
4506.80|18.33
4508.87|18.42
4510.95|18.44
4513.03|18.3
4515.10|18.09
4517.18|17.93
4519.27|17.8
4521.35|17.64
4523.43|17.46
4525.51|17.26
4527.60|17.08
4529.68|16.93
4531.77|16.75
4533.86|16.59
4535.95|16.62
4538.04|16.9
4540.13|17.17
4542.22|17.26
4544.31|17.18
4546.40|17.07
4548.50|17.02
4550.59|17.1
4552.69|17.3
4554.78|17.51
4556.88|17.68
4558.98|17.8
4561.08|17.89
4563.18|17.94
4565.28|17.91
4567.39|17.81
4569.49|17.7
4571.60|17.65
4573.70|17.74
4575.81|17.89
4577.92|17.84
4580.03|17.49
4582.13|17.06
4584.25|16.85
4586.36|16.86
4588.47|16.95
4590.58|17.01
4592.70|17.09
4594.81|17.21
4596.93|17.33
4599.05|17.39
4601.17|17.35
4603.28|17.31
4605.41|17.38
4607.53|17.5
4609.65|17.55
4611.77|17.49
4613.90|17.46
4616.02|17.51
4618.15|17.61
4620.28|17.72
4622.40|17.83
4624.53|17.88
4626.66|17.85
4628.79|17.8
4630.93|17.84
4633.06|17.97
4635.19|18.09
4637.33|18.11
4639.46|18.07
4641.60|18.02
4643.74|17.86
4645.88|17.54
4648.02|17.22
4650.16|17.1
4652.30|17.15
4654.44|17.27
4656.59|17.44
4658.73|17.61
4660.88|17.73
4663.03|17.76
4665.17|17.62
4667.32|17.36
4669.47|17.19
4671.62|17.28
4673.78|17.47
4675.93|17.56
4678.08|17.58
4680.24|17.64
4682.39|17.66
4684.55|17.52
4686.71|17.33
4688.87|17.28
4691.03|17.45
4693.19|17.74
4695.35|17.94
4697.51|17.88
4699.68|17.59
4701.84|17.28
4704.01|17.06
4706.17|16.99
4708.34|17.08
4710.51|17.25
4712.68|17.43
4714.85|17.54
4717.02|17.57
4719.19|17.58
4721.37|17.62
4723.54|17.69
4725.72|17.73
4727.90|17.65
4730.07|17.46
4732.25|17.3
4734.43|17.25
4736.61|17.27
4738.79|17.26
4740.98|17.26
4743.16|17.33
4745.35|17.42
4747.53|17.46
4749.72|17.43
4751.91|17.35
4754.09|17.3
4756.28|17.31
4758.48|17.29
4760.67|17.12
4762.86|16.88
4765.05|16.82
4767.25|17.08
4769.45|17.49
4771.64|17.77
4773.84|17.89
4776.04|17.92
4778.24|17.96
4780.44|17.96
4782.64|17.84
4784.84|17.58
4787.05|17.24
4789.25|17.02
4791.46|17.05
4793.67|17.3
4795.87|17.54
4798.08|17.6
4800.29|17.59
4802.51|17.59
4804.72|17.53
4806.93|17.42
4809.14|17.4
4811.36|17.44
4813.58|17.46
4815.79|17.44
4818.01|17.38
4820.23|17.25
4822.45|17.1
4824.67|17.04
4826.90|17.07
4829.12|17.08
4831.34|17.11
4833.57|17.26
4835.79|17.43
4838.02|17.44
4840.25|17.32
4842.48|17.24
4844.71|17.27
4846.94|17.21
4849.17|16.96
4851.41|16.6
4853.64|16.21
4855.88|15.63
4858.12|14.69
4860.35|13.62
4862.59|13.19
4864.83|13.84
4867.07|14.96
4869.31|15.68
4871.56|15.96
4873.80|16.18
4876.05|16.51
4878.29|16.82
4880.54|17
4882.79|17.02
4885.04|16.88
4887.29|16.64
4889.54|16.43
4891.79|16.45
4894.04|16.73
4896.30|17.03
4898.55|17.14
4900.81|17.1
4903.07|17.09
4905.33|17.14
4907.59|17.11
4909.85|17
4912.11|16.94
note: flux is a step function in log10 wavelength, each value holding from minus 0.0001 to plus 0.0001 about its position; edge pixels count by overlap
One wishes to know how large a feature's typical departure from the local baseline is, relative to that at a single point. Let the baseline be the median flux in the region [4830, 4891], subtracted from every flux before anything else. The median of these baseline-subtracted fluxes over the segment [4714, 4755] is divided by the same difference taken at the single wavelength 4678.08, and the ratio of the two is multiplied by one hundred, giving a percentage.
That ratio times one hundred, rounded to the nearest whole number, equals 84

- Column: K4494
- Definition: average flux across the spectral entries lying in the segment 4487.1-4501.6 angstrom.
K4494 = 17.4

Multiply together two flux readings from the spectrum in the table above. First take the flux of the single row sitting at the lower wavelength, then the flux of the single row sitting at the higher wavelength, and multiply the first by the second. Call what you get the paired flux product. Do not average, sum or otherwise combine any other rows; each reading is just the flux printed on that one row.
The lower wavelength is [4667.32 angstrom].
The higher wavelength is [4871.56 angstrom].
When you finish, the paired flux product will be 277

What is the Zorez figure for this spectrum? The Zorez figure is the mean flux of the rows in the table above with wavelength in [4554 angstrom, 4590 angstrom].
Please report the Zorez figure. 17.6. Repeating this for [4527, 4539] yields 16.8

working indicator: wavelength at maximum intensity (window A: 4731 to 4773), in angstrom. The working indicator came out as 4771.64 angstrom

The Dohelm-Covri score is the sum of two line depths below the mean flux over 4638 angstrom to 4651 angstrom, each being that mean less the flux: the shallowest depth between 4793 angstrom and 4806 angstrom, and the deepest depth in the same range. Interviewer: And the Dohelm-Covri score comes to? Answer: 0.4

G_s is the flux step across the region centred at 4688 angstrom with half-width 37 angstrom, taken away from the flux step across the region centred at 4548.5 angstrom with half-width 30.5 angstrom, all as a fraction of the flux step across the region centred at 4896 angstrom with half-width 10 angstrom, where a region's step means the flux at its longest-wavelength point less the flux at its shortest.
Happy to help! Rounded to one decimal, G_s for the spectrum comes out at -1.0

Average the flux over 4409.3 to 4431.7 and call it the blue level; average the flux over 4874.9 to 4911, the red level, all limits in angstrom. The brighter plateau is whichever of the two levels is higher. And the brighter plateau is 16.9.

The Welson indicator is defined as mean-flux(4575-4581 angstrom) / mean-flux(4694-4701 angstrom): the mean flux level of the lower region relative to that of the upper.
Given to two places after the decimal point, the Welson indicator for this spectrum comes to 1.00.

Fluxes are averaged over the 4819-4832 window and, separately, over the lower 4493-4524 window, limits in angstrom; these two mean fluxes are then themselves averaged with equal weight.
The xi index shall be 17.5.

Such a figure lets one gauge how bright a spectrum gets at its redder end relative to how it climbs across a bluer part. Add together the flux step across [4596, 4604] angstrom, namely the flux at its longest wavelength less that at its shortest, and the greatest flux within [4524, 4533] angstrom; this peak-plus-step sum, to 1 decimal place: 17.2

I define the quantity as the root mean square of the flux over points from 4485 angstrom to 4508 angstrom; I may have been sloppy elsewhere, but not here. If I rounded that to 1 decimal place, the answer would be 17.6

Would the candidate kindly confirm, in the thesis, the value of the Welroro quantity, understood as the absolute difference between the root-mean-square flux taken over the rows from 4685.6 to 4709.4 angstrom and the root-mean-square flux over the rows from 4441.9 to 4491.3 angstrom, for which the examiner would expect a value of 0.52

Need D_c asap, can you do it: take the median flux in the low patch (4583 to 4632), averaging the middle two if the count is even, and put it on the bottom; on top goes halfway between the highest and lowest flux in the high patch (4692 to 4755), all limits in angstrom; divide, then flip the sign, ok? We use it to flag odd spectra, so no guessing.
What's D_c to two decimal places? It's -1.00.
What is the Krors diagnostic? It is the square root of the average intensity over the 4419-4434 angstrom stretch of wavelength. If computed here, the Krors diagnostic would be 4.13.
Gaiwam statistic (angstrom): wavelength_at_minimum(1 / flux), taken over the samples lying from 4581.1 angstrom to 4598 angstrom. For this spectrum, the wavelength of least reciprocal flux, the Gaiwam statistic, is 4596.93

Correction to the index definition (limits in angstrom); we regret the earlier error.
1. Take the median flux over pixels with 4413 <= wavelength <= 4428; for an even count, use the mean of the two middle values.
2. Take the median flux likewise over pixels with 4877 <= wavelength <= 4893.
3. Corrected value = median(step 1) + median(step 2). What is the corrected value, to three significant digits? 33.8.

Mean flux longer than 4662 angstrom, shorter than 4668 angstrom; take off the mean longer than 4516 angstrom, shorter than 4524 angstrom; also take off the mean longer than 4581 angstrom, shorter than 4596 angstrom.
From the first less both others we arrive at -17.1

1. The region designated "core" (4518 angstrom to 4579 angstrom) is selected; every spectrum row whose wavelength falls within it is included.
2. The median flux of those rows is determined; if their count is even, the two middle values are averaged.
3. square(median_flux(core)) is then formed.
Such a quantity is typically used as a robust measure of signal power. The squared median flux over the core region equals 305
